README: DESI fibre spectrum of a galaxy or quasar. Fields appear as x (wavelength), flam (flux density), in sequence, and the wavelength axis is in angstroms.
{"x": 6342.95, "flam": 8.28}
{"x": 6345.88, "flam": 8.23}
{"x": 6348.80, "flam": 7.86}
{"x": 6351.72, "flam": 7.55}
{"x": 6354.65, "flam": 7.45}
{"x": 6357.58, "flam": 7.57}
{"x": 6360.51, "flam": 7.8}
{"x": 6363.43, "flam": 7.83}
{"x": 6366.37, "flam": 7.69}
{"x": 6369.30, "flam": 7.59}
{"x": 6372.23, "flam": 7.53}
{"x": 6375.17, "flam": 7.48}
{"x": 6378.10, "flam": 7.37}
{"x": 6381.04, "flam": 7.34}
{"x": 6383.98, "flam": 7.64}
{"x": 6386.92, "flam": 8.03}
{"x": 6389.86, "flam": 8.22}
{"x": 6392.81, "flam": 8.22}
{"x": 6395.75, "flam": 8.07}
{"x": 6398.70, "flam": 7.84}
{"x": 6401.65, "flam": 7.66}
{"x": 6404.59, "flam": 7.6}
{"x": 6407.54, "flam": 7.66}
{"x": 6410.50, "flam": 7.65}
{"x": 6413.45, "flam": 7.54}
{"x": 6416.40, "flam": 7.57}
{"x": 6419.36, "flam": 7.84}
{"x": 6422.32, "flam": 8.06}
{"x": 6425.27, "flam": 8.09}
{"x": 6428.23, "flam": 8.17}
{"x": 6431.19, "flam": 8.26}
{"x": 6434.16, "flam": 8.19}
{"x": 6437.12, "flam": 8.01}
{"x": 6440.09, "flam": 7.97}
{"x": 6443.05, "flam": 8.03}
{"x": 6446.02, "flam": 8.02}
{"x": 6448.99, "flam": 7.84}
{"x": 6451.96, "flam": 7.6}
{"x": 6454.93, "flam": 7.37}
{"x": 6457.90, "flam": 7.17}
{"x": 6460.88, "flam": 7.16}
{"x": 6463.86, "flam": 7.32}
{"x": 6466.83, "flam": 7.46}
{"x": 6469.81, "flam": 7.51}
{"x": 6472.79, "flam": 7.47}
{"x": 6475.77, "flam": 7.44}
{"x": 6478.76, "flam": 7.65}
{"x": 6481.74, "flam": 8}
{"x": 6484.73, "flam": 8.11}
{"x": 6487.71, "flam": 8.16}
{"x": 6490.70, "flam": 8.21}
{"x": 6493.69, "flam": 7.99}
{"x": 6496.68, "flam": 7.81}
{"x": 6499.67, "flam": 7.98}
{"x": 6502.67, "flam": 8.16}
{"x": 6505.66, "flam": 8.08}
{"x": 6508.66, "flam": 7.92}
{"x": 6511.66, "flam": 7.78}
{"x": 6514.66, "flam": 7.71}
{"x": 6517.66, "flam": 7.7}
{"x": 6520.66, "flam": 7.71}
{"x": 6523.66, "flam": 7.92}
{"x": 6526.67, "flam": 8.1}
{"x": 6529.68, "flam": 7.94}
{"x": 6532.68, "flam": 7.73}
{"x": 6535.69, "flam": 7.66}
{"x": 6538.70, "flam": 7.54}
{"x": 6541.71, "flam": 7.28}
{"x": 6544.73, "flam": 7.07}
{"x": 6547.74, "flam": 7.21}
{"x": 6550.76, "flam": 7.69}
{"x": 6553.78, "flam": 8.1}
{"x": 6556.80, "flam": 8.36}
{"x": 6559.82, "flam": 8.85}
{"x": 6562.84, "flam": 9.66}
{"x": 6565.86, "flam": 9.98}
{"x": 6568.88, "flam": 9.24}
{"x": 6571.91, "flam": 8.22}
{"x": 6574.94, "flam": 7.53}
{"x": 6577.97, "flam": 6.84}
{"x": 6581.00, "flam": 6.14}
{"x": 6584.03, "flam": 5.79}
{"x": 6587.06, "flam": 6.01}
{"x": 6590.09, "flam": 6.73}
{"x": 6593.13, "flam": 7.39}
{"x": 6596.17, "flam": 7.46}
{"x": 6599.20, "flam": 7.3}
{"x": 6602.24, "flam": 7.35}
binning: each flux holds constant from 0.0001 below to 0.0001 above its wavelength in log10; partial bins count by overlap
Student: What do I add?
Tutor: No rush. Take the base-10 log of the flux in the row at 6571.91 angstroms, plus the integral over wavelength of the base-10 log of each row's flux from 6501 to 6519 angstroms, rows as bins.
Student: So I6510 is 17.1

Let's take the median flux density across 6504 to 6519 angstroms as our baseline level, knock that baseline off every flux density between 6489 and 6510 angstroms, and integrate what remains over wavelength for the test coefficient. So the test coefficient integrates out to 5.1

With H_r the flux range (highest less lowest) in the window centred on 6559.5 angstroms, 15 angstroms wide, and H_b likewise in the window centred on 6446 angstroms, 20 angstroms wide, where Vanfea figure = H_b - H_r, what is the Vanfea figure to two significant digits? -1.2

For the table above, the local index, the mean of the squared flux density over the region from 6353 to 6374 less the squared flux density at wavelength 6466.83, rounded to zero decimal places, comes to 3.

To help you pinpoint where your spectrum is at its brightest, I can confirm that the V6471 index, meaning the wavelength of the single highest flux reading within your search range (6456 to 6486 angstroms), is 6484.73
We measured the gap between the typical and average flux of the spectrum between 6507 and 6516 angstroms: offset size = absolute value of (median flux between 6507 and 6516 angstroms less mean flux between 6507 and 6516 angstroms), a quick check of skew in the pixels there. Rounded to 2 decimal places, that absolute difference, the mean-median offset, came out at 0.02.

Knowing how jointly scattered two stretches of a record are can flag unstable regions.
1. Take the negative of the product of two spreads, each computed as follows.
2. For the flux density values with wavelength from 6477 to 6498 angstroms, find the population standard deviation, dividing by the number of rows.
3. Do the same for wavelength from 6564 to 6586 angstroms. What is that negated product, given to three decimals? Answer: -0.268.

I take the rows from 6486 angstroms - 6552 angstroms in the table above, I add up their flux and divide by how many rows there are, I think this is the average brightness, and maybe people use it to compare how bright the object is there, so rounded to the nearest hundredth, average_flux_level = 7.79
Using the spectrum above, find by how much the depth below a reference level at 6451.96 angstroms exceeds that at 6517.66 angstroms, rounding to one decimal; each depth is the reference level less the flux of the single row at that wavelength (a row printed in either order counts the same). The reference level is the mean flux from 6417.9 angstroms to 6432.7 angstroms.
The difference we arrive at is 0.1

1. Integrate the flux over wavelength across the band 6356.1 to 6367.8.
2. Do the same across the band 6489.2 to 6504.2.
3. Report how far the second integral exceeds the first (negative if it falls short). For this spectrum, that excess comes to 30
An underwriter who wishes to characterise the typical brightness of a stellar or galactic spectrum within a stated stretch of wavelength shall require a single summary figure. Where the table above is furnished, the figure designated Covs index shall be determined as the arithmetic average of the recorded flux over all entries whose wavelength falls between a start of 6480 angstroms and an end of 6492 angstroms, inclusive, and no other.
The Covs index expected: 8.1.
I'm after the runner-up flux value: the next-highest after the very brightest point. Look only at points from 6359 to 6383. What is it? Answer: 7.8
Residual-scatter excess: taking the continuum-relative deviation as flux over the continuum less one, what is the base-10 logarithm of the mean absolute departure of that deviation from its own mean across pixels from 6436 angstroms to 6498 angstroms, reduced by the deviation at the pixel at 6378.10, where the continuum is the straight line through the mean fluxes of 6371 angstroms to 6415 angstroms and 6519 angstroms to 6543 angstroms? -1.37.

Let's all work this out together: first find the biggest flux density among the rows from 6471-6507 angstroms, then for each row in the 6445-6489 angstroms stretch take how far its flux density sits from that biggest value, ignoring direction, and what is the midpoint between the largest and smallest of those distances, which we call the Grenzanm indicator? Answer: 0.55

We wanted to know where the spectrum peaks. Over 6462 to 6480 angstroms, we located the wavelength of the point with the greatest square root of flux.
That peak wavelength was 6478.76 angstroms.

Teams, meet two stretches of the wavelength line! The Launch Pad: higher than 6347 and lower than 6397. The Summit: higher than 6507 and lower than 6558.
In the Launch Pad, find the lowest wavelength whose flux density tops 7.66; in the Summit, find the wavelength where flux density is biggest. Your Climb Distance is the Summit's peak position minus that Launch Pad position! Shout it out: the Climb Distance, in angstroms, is 208.0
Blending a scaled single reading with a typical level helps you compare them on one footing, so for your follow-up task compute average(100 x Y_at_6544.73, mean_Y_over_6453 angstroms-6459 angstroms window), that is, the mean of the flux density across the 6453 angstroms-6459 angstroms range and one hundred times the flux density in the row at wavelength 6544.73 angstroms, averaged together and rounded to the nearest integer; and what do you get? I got 357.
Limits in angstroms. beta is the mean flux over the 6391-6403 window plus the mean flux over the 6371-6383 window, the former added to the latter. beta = 15.4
